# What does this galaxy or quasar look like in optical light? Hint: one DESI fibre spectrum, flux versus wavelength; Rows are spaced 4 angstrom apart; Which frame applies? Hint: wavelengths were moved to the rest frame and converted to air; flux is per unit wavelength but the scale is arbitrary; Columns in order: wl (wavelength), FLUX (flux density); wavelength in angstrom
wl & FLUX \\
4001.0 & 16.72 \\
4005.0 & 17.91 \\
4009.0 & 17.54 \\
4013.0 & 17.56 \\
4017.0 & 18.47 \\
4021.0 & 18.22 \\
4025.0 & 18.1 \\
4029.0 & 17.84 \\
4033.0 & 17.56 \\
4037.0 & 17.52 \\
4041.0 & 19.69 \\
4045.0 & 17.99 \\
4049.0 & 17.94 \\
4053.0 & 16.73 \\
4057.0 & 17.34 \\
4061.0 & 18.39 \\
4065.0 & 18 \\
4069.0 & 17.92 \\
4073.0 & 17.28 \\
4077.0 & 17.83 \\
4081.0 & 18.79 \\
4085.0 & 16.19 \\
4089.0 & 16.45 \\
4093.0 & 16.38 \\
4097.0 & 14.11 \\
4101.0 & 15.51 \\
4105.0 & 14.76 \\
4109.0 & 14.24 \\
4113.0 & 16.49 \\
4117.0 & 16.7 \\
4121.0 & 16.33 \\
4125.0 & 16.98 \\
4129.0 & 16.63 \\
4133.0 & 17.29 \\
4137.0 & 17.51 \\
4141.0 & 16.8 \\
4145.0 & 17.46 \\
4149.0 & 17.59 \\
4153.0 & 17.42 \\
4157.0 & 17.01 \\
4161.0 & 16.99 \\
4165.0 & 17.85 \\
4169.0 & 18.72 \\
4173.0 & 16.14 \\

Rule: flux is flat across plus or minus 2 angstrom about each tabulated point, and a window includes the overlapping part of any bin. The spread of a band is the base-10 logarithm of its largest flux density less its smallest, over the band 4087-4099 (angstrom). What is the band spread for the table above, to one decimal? 0.4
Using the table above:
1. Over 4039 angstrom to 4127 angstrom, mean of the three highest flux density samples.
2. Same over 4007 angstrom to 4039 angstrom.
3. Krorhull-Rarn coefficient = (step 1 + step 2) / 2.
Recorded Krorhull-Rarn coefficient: 18.6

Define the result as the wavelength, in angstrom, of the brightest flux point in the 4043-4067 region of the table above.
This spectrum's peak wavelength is 4061.0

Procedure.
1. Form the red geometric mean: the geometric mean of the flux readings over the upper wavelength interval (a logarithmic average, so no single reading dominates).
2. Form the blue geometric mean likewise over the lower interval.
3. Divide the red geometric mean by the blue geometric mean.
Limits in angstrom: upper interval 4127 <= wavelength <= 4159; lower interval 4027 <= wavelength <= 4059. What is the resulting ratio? 0.97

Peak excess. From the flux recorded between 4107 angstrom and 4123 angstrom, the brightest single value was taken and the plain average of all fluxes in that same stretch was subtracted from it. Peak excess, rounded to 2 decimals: 0.76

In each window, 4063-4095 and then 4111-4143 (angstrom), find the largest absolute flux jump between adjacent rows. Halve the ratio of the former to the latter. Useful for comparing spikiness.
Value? 1.8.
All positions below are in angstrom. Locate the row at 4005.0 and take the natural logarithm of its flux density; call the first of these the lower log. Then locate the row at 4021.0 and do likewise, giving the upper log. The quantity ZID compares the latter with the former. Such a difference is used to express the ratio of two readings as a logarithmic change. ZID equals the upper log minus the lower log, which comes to 0.017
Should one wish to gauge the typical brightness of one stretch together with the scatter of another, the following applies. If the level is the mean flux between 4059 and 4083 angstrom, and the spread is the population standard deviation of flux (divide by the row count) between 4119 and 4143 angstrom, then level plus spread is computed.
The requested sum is 18.4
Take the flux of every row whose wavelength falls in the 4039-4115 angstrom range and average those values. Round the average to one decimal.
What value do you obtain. 16.9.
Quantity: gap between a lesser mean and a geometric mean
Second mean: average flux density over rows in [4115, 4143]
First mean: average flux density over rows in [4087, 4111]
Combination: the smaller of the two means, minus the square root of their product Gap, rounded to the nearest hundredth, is -0.80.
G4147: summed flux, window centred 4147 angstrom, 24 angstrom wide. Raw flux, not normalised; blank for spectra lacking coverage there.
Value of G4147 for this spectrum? 104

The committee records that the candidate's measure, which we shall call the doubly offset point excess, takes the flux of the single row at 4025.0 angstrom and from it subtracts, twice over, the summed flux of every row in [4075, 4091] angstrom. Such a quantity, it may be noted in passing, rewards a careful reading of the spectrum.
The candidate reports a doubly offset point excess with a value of -120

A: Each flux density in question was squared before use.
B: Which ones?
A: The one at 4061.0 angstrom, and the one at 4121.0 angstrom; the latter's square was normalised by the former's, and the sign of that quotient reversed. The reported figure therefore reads -0.79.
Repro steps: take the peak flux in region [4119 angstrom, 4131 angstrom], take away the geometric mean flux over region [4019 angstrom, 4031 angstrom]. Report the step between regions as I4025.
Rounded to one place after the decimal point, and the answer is -1.1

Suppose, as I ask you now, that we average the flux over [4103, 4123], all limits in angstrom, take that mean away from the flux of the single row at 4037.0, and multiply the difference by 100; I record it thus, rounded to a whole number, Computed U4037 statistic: 182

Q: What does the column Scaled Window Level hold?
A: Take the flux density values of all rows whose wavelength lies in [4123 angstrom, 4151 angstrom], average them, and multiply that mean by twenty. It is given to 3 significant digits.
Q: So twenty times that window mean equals 344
